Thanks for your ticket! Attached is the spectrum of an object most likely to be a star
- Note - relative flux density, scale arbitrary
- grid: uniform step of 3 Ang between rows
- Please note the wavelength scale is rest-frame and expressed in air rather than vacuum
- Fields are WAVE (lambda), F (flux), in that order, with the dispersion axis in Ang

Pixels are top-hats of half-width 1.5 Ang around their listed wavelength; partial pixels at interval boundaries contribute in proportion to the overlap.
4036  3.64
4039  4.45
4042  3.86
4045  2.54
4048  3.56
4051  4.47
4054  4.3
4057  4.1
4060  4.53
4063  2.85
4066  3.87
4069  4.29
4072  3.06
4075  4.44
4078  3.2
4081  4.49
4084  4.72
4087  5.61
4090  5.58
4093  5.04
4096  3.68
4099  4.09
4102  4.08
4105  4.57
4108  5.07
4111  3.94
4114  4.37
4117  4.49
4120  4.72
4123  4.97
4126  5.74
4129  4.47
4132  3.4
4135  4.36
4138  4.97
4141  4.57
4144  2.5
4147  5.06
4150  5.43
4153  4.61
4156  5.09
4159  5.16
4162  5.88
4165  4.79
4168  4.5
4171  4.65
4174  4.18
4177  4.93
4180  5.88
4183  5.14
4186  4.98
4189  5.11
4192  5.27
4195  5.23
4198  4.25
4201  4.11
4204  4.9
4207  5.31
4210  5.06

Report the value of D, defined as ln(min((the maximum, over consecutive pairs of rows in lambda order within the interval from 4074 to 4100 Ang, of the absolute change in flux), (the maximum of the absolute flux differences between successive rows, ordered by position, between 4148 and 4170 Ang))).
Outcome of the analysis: 0.09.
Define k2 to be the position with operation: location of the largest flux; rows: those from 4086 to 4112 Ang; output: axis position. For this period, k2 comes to 4087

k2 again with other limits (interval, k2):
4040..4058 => 4051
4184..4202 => 4192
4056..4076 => 4060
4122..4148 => 4126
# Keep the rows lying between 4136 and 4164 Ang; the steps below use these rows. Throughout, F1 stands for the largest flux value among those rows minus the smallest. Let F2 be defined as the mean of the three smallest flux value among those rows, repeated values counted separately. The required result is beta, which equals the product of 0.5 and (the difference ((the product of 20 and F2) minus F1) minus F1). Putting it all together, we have 36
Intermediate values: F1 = 3.4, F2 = 3.89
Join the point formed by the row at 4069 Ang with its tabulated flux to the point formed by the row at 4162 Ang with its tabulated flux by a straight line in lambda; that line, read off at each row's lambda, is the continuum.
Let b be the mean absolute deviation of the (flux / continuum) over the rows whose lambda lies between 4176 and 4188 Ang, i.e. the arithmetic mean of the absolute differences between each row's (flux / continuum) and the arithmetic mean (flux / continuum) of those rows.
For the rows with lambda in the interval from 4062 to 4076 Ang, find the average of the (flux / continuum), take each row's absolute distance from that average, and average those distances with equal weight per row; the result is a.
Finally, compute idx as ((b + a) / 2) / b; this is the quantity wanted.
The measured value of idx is 1.75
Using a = 0.14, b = 0.05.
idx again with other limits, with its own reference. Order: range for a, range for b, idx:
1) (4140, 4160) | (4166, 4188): 1.51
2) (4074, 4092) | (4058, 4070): 0.98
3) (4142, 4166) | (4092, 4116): 1.14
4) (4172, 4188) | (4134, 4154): 0.79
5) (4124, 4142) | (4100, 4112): 1.11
